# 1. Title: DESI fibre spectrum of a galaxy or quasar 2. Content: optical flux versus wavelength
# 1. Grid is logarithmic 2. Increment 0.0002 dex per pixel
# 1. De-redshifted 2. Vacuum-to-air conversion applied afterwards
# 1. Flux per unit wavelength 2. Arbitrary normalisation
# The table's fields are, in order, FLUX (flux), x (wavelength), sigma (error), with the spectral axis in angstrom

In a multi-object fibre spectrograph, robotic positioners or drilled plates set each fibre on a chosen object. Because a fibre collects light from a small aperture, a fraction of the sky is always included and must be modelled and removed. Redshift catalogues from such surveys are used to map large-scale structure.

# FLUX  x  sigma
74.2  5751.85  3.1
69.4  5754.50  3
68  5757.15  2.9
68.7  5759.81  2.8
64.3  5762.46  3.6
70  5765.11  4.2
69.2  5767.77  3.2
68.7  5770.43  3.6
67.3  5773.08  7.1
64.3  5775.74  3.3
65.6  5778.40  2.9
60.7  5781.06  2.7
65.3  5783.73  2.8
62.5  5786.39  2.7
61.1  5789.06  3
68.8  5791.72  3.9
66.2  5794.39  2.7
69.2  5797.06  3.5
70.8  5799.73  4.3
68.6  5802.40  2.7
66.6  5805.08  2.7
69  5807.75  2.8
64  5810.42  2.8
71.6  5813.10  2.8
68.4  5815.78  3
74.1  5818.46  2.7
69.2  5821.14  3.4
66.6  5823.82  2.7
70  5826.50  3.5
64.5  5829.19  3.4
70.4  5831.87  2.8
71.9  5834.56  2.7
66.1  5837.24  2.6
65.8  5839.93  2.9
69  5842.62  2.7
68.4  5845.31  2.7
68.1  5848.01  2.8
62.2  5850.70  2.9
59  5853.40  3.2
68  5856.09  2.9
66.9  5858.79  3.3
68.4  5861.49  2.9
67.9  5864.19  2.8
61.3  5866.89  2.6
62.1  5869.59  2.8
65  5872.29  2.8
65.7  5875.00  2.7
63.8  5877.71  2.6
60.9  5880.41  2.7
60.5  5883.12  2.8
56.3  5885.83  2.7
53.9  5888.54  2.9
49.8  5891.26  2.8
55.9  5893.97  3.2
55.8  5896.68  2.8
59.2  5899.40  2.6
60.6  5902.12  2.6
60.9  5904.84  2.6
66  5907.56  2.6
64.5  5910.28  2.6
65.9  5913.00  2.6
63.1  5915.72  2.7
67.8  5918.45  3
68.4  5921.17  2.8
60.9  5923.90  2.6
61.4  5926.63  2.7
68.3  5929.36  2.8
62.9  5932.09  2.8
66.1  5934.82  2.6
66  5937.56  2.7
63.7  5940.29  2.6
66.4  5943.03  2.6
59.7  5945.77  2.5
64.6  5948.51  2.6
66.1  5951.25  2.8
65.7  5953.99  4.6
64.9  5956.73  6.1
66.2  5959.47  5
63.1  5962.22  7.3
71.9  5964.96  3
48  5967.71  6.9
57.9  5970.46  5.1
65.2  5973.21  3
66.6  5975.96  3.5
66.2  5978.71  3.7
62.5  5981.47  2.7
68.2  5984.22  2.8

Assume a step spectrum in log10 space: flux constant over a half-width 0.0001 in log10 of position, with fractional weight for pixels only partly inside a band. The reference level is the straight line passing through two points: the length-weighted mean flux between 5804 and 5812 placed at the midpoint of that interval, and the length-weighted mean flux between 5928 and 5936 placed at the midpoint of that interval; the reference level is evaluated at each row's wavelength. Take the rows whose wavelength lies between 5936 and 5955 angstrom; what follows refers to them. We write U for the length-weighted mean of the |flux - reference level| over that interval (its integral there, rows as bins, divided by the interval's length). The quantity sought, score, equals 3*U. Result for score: 4.6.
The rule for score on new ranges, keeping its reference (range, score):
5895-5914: 13.0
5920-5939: 7.7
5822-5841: 6.9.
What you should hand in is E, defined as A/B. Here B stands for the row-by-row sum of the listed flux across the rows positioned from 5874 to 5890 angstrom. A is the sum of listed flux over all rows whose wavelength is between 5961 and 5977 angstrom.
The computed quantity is 1.03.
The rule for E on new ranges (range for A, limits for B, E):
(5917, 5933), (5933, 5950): 1.01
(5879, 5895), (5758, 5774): 0.83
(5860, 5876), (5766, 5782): 0.99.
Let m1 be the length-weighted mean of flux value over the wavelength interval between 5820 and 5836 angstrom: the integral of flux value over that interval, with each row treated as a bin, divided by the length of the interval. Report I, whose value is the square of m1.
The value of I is 4730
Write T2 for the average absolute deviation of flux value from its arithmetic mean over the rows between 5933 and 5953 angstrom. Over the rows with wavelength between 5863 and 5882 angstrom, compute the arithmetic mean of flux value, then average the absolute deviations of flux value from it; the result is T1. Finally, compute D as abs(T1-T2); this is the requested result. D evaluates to 0.3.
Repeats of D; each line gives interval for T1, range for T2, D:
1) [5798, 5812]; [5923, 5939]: 0.5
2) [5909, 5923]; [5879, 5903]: 1.2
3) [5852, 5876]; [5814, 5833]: 0.6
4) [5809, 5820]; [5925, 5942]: 1.3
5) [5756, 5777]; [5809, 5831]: 1.0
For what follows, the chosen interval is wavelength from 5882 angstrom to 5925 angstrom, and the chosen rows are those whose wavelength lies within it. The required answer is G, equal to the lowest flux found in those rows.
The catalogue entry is 49.8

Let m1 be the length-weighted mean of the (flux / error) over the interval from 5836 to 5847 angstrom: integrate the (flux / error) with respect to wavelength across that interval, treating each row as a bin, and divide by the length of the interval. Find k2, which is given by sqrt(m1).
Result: 4.97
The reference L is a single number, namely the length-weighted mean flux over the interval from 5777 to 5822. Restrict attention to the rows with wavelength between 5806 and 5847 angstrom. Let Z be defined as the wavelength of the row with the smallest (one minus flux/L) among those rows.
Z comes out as 5818.46 angstrom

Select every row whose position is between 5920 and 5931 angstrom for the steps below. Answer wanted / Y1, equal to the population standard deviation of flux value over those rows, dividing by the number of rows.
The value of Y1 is 3.6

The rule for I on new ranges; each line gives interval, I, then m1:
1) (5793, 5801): 4719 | 69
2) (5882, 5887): 3408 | 58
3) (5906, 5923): 4326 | 66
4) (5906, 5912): 4249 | 65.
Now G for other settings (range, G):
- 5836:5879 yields 59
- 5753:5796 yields 60.7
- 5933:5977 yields 48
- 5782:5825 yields 61.1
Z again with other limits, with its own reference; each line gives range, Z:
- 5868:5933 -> 5921.17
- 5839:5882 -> 5842.62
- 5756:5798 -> 5765.11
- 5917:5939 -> 5921.17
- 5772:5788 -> 5773.08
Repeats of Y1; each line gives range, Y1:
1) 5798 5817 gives 2.4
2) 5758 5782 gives 2.9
